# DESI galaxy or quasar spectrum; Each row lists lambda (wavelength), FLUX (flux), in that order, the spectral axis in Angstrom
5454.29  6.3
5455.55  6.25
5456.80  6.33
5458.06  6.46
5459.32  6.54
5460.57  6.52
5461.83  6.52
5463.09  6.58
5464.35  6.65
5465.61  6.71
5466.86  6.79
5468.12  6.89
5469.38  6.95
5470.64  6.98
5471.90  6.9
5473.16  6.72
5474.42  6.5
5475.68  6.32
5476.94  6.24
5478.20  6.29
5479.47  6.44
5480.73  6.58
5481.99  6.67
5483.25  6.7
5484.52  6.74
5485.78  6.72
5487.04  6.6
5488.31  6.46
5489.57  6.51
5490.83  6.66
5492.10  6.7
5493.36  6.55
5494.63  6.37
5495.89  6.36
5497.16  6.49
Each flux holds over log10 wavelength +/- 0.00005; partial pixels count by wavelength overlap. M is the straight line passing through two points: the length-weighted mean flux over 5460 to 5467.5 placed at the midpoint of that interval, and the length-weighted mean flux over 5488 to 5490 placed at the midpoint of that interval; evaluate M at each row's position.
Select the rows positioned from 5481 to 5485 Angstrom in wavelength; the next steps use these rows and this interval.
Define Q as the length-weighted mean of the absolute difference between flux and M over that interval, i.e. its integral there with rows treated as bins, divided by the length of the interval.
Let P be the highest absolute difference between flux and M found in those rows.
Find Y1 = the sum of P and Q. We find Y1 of 0.38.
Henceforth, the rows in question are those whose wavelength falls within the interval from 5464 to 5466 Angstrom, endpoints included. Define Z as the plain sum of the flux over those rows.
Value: 13.36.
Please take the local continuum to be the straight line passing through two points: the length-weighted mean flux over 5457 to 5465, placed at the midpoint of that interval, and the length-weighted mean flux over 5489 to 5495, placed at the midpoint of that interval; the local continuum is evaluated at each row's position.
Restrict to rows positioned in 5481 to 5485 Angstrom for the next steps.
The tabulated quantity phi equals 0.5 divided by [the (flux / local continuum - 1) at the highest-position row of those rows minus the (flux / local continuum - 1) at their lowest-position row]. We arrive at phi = 49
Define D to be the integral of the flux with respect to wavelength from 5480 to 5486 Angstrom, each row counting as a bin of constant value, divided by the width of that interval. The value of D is 6.68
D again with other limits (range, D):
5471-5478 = 6.54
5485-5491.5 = 6.60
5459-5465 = 6.56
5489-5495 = 6.56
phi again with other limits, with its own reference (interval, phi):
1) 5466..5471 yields 18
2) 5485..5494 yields -18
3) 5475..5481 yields 13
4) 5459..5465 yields 31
